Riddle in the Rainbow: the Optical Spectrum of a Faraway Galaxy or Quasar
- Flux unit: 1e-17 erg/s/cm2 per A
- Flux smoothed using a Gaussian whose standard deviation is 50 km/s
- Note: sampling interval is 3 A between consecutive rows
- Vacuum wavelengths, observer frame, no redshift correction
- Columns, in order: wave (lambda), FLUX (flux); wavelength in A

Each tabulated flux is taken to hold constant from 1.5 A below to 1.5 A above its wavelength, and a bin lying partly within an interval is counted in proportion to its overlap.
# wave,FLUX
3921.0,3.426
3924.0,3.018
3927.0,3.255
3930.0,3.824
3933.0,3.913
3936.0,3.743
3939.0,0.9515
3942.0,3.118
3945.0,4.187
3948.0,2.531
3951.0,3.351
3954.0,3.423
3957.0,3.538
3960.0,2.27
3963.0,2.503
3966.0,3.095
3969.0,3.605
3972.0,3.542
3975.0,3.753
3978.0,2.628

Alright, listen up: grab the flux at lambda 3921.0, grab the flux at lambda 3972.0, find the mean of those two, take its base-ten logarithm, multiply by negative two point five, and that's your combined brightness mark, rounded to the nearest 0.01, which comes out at -1.36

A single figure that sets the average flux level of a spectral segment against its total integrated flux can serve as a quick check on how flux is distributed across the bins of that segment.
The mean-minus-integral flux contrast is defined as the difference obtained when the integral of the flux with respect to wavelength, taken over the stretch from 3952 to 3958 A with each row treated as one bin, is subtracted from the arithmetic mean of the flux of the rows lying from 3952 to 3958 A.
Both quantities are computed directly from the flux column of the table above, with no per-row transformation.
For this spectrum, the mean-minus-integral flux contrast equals -17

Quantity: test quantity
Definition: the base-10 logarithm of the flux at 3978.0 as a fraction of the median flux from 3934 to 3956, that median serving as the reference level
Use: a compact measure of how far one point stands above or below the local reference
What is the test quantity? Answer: -0.11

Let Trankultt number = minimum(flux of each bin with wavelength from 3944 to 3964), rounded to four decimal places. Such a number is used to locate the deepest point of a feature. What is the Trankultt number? 2.2700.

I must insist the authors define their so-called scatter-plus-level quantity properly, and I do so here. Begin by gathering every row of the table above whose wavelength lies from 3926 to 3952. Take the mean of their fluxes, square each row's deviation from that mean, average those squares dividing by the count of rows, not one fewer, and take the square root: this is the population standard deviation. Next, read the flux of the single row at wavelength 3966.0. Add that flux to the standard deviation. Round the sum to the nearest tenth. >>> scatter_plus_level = 4.0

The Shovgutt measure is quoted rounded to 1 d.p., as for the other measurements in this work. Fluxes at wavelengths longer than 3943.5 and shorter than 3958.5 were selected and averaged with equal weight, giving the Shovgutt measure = 3.4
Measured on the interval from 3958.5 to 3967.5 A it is 2.6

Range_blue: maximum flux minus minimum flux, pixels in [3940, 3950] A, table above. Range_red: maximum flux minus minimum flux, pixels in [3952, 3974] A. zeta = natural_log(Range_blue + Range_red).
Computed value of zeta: 1.1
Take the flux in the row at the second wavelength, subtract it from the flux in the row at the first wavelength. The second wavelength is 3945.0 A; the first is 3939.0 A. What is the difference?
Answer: -3.2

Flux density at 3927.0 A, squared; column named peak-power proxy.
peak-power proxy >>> 11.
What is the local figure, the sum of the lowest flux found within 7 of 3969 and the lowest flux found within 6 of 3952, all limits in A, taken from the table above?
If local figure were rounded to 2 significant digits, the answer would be 5.0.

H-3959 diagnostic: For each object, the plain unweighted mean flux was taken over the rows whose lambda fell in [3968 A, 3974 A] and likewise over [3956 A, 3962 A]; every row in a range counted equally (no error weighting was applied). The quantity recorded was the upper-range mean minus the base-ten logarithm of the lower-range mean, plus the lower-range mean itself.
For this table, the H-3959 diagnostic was 6.0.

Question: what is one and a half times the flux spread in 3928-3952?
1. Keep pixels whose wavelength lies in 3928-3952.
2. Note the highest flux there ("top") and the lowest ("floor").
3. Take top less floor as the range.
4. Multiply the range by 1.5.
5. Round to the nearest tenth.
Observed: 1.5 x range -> 4.9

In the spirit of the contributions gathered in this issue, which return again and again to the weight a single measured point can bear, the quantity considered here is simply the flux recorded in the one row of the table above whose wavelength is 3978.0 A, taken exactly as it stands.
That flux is 2.628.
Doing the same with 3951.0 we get 3.351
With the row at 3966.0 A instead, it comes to 3.095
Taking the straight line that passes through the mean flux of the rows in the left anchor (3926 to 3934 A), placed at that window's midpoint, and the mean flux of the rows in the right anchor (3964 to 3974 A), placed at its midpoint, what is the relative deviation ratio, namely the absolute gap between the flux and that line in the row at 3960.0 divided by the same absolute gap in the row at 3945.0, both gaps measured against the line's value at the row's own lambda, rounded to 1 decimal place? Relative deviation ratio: 1.9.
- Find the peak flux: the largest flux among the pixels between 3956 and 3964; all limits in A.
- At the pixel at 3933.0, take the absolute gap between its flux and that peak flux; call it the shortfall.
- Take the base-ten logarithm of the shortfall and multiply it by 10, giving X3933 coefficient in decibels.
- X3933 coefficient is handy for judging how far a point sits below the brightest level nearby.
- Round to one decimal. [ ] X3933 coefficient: -4.3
